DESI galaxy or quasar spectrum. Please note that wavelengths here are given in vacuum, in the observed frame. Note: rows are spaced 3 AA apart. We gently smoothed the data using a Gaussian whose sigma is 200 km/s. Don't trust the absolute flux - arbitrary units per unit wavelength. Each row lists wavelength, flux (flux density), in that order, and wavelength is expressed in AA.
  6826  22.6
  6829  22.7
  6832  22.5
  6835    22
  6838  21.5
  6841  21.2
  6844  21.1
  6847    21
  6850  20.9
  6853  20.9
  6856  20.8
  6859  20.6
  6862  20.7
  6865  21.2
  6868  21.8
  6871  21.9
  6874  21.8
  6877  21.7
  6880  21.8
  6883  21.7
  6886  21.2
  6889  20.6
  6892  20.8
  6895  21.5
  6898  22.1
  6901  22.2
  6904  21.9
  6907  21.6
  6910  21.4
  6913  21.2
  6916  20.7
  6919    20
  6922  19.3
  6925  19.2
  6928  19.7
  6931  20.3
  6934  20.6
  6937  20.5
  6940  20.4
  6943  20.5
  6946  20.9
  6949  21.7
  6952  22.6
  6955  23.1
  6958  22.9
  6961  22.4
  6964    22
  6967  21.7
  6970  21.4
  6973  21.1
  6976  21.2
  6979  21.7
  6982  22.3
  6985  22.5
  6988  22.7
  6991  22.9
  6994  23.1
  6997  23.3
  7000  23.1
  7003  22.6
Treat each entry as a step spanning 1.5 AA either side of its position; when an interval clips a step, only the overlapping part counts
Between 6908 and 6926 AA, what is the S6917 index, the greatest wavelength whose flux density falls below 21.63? 6925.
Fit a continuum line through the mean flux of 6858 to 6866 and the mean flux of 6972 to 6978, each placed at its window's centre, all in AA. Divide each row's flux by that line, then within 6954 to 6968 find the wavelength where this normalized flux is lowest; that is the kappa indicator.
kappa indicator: 6967 AA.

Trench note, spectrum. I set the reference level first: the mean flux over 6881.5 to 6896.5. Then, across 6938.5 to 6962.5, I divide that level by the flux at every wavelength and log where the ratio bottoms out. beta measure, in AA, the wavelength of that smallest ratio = 6955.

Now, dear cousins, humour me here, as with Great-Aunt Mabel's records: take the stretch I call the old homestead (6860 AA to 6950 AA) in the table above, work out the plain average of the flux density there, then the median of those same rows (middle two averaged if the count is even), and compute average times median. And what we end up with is 446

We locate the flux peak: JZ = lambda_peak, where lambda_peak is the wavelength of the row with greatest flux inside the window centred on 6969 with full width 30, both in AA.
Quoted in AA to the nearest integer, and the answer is 6955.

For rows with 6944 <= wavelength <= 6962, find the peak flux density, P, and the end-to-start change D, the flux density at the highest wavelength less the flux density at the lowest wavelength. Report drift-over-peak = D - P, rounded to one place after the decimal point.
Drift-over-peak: -21.6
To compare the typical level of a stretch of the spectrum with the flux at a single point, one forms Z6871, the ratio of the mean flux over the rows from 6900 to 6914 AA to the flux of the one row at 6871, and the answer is 0.99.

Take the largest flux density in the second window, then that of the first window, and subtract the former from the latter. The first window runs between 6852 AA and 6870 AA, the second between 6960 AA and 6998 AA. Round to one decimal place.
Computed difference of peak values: -1.5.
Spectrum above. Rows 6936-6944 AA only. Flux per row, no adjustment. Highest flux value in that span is 20.5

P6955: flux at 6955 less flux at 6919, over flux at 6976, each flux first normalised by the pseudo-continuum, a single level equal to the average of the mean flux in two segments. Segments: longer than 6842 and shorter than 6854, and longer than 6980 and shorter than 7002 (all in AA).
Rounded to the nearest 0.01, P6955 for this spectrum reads 0.15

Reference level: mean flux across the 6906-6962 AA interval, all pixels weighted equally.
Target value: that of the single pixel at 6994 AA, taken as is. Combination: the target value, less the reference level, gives 2.1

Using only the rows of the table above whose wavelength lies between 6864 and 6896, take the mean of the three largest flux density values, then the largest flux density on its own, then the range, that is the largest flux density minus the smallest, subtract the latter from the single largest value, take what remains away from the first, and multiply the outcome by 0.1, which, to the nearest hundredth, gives 0.12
